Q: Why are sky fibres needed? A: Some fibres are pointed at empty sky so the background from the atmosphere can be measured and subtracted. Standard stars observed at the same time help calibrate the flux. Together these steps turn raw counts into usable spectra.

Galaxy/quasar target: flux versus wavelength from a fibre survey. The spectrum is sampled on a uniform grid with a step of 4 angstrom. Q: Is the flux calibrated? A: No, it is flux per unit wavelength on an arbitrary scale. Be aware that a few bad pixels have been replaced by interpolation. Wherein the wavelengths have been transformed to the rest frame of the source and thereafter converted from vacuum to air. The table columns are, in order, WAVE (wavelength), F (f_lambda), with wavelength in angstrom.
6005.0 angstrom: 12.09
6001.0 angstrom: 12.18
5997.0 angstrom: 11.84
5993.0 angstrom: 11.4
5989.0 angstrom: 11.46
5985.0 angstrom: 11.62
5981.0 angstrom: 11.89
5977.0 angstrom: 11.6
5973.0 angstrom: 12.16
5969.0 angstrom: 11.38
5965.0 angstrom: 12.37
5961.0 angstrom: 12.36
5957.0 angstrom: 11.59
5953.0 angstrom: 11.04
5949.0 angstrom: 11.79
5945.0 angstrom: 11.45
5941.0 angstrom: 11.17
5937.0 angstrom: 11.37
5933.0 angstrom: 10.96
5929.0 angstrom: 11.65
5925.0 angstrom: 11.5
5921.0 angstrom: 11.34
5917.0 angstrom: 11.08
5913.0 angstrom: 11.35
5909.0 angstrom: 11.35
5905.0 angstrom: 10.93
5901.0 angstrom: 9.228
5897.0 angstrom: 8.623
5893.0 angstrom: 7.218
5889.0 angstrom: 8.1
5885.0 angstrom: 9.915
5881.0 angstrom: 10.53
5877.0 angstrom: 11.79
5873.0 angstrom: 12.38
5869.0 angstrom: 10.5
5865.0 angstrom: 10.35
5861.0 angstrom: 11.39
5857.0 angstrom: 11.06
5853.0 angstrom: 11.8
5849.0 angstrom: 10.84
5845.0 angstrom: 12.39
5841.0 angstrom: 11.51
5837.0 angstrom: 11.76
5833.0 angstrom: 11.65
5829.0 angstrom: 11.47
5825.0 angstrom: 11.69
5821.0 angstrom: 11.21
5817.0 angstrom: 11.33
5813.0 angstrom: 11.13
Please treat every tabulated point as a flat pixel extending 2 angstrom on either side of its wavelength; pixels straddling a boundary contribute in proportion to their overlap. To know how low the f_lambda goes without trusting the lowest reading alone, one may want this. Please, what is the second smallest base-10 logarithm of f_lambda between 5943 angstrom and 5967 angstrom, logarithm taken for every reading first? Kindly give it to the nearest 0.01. 1.06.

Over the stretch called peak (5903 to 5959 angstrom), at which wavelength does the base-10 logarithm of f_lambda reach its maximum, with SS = 5949.0 angstrom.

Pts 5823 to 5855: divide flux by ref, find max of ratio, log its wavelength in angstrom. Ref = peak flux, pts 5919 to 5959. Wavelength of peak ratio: 5845.0 angstrom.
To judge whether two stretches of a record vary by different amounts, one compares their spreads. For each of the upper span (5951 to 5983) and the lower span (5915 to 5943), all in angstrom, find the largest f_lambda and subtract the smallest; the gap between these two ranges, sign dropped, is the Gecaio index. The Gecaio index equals 0.64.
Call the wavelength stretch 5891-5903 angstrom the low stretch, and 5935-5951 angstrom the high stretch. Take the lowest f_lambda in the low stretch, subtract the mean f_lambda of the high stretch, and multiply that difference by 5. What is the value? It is -21.1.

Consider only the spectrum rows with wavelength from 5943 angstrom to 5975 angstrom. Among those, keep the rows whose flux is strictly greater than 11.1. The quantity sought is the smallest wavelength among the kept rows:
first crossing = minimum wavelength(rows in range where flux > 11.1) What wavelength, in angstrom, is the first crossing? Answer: 5945.0 angstrom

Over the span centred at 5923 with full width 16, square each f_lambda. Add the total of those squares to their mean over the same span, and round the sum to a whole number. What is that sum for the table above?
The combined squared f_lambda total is 649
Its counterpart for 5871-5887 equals 627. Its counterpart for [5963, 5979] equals 706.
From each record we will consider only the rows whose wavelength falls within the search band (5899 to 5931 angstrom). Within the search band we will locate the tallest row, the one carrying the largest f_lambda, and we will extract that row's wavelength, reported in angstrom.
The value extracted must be 5929.0 angstrom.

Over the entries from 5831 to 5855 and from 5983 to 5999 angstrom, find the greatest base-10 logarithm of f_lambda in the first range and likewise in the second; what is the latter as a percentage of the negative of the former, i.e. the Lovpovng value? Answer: -98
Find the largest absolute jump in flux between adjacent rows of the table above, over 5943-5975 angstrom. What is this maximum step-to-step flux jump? 1.0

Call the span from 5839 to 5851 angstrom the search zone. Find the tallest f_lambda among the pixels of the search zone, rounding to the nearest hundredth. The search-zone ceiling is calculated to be 12.39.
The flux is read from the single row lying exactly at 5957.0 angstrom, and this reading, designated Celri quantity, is 11.59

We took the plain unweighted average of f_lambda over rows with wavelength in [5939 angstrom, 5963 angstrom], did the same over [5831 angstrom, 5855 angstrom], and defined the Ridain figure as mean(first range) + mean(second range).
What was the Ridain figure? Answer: 23.2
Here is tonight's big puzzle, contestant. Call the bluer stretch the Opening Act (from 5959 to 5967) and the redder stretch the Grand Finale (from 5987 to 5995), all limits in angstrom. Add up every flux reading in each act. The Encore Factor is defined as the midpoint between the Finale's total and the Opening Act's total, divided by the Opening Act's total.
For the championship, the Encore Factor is 0.96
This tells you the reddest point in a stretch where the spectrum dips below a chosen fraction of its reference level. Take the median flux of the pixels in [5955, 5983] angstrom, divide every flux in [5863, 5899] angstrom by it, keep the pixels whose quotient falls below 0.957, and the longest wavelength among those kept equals 5897.0 angstrom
